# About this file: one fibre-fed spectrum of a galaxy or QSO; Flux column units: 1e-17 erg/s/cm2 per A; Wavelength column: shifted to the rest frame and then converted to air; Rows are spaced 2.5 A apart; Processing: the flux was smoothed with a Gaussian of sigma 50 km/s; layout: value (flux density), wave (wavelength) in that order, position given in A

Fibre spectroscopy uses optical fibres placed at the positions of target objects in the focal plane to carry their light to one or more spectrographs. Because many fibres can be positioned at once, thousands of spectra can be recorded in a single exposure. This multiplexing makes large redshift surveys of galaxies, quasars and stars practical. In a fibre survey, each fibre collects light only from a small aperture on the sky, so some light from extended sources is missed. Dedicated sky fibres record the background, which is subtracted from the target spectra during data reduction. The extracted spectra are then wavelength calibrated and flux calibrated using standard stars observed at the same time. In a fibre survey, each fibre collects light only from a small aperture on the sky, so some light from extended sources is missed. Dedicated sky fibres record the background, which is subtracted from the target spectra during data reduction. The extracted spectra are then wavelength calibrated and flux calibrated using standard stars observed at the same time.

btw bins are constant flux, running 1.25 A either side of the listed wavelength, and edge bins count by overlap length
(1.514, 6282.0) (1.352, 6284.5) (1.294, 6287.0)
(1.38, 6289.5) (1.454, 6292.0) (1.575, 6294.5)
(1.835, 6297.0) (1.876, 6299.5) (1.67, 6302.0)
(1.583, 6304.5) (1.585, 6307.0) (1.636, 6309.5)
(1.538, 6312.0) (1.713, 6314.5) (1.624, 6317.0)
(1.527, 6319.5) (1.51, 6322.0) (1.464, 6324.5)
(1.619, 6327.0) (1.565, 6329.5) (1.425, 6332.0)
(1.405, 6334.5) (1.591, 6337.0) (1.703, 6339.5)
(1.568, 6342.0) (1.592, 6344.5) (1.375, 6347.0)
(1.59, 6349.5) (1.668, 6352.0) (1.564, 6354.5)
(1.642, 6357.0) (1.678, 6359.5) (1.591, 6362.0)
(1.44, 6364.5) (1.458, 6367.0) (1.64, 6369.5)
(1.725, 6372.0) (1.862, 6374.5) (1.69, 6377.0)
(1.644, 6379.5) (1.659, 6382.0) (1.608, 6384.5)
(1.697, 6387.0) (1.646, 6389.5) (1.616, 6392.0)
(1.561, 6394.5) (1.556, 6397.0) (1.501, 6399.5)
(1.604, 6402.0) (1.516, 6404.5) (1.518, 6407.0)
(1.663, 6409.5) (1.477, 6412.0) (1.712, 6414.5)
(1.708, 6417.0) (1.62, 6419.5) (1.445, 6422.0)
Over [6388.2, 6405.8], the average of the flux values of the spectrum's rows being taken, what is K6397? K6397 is 1.57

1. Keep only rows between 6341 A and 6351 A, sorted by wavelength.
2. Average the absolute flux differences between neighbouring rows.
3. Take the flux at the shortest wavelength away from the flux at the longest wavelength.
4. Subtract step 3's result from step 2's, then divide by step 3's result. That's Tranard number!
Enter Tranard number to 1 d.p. 5.9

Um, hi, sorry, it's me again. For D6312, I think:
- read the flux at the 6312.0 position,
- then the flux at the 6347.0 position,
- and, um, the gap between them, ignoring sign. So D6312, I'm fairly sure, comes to 0.16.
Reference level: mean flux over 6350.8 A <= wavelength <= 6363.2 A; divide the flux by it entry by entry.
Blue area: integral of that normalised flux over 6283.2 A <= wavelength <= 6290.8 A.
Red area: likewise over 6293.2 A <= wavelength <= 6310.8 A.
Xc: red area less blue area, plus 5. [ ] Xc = 17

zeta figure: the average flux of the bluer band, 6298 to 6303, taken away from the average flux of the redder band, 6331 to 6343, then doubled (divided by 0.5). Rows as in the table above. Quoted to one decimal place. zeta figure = -0.5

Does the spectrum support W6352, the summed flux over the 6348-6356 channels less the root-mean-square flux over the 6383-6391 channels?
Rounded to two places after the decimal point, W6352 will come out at 3.17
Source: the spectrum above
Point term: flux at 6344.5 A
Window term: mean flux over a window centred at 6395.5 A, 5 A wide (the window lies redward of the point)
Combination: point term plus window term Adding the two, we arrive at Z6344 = 3.15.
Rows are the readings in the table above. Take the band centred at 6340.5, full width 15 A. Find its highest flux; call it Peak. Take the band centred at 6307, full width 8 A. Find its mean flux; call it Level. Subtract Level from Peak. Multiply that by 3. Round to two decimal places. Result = 0.30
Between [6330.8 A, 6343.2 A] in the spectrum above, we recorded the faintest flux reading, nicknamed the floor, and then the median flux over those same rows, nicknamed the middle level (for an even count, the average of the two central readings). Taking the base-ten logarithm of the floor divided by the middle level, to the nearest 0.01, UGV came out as -0.05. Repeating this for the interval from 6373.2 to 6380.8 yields -0.01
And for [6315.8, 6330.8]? -0.02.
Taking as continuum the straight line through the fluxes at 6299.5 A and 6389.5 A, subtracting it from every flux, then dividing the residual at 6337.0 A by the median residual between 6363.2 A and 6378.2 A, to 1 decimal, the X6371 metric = 8.4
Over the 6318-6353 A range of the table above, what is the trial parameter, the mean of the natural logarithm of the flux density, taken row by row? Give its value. 0.432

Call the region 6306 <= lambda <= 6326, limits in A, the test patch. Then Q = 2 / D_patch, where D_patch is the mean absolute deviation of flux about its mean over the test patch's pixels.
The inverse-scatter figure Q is 31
